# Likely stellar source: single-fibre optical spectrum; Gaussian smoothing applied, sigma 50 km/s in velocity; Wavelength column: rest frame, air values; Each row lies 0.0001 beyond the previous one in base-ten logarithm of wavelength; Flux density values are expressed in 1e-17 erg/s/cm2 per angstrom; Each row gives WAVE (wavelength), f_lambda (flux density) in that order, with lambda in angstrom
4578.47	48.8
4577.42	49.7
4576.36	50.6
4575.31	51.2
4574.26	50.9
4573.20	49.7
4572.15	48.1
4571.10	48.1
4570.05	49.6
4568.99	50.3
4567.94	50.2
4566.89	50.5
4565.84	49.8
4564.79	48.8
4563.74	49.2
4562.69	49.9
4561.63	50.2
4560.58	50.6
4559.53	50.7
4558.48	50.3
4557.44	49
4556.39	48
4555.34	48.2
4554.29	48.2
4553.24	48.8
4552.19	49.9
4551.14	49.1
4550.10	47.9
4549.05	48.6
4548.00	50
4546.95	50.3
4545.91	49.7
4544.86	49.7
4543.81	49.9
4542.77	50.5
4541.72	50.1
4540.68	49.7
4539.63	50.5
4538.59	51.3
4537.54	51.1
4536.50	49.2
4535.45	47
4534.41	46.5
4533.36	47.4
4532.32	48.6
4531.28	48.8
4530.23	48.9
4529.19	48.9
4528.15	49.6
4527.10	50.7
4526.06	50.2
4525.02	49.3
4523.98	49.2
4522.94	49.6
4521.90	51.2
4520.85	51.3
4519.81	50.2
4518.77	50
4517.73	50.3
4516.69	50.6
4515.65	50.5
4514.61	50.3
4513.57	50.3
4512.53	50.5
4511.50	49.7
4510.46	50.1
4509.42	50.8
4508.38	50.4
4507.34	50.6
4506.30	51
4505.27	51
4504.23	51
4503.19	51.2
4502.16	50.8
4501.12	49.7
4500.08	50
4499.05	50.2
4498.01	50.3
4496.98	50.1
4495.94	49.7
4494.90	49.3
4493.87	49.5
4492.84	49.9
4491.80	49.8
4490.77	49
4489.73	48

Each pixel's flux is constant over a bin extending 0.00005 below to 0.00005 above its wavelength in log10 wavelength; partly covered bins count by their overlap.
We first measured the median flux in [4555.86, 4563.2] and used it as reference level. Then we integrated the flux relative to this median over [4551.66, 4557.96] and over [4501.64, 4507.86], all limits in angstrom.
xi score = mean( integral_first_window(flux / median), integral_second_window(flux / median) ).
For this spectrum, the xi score 6.2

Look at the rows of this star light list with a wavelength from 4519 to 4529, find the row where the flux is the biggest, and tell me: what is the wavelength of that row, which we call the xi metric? 4520.85 angstrom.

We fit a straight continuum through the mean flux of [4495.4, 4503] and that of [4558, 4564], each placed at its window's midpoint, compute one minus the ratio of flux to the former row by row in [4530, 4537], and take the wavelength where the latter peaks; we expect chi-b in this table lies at 4534.41 angstrom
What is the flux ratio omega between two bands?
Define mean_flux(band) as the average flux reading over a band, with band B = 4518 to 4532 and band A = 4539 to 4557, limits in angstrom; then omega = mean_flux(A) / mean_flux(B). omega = 0.99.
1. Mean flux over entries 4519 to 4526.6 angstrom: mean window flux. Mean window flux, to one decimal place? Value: 50.1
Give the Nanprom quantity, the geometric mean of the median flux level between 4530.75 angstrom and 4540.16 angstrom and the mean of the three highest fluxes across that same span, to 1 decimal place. 49.9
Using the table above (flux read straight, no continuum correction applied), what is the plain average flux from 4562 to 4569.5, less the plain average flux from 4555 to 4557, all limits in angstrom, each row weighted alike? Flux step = 1.7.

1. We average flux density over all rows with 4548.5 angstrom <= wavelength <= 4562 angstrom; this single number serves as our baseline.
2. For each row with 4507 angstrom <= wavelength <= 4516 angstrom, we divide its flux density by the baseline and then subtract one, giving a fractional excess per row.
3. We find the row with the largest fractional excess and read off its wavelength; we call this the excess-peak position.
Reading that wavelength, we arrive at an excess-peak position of 4509.42 angstrom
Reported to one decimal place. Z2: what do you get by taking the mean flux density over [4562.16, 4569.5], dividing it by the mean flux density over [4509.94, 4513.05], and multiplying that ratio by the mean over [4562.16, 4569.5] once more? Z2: 49.5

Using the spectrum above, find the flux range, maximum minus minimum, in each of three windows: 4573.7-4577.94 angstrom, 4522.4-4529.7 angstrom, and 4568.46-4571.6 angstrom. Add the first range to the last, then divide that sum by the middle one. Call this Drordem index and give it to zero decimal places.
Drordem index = 2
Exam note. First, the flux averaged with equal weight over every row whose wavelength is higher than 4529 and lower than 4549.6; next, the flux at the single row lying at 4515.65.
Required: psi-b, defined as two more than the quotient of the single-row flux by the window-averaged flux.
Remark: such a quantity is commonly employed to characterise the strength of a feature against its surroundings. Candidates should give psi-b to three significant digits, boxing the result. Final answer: 3.02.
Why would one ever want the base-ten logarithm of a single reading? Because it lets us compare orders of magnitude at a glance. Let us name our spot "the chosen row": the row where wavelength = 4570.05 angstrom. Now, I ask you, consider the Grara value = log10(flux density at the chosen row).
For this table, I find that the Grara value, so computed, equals 1.70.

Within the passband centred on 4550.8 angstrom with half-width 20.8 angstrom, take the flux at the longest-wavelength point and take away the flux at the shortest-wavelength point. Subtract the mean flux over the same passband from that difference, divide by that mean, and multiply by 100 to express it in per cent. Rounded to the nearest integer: -102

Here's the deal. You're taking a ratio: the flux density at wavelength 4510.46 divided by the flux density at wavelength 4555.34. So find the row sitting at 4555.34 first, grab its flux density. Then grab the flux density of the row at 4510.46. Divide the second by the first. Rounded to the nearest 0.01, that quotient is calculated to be 1.04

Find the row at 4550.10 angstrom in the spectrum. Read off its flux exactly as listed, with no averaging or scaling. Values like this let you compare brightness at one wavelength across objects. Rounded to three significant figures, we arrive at 47.9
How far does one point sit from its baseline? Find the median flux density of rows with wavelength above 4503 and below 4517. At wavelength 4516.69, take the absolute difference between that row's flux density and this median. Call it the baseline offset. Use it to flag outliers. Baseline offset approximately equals 0.05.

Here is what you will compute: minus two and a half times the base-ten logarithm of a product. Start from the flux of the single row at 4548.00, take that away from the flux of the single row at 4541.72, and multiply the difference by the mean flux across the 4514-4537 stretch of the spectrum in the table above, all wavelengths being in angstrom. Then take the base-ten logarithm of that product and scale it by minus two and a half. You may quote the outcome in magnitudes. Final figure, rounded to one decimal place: -1.7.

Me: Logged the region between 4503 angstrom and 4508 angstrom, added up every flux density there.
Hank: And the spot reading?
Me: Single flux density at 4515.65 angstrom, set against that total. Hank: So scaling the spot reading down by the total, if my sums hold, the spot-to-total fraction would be 0.198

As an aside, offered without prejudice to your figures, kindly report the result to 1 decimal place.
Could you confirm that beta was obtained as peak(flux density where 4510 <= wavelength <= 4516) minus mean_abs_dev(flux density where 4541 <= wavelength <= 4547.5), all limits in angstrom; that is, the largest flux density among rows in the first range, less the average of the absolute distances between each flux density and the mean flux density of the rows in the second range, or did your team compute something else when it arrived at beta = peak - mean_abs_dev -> 50.2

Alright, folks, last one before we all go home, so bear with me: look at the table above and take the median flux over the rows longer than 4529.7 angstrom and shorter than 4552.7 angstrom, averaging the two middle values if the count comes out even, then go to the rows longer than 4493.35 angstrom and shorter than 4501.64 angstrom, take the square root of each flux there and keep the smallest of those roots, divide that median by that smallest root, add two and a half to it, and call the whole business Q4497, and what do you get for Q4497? 9.58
